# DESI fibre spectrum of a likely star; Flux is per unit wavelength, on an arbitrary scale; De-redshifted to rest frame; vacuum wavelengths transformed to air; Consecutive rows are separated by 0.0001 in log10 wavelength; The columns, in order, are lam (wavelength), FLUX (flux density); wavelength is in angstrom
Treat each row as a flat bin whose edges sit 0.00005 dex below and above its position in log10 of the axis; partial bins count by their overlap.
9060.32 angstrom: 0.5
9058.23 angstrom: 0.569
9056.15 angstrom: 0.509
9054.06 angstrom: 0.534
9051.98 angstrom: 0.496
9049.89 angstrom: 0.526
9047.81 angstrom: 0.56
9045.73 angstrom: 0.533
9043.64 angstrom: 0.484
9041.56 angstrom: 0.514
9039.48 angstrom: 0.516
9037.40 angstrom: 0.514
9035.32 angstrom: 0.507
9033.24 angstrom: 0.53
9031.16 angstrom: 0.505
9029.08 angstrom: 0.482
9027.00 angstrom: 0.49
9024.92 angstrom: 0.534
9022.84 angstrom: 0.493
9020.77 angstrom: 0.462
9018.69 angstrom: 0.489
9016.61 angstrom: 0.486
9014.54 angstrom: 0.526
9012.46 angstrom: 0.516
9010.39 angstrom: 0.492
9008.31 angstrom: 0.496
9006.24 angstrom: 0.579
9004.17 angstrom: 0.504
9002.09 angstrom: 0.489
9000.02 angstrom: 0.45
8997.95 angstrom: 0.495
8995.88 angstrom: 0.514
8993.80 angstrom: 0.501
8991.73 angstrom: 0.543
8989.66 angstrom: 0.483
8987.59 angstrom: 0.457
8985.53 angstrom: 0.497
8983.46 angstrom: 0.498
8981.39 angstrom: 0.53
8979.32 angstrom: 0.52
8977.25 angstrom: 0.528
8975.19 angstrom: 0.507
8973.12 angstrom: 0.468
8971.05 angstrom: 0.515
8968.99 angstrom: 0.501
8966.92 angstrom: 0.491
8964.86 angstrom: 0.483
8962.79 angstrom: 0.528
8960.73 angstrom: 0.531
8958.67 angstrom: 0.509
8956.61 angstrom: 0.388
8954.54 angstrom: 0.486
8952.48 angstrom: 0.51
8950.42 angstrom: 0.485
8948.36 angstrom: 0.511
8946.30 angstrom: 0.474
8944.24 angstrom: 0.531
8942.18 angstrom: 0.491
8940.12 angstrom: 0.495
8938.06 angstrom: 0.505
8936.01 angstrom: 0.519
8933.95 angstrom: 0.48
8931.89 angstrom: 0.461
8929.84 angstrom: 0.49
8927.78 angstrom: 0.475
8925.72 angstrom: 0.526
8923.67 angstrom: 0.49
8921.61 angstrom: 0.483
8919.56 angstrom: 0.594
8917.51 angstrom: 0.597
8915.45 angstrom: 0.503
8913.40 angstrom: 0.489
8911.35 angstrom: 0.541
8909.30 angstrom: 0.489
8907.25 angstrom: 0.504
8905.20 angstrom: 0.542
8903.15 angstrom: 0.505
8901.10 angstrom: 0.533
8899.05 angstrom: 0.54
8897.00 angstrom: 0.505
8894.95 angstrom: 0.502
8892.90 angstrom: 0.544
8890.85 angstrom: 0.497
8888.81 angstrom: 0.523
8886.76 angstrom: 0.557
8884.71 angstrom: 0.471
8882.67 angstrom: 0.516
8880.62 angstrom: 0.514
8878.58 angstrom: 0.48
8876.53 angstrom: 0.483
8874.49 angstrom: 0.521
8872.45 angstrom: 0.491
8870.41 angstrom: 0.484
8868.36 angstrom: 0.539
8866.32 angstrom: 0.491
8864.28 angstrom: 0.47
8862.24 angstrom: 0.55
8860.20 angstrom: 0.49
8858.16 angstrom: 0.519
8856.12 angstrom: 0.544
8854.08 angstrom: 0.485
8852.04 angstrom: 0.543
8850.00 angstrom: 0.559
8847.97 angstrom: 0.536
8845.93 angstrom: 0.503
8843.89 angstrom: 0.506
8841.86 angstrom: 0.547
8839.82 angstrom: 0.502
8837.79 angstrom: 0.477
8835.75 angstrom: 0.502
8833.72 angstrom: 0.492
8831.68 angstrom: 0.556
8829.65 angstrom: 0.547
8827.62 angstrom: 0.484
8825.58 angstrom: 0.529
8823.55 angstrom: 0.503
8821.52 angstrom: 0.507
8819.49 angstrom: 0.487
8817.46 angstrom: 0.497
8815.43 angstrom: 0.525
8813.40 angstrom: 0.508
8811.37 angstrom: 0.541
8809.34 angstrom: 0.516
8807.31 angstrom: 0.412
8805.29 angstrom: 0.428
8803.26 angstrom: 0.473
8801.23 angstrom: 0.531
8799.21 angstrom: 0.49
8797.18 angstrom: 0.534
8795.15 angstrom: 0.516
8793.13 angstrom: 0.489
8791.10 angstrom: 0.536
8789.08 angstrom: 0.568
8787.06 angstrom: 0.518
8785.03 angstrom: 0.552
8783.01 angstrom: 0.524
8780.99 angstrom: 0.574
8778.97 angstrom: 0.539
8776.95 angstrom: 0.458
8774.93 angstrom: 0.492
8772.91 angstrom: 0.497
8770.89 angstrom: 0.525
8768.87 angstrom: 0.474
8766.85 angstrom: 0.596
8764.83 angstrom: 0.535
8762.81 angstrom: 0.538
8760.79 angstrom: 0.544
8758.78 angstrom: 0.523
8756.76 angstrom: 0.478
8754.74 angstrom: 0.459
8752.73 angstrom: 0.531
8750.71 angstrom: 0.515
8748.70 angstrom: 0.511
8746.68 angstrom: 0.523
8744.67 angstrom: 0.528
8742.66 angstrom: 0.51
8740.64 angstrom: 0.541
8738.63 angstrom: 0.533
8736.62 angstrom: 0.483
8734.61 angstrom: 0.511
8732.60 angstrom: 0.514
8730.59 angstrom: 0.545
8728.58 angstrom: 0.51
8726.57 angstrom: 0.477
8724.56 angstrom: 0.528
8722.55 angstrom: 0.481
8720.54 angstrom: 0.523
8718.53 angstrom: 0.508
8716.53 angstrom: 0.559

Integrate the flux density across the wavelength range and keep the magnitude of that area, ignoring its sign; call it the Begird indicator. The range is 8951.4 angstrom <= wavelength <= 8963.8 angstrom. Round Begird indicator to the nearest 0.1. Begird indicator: 6.1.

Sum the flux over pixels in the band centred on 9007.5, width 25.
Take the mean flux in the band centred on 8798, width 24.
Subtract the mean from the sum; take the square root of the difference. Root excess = 2.35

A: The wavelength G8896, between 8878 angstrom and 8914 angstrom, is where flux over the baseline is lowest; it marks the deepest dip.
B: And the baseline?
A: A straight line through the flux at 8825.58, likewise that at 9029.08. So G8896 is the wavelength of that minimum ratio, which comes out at 8884.71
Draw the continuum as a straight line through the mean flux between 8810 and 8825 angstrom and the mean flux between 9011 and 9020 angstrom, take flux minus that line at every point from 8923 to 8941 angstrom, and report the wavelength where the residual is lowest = 8931.89 angstrom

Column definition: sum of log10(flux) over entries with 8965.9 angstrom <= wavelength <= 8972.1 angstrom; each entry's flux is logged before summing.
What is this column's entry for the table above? -0.90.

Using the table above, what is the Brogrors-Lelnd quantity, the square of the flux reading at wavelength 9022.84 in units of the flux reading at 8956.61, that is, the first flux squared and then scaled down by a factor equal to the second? 0.63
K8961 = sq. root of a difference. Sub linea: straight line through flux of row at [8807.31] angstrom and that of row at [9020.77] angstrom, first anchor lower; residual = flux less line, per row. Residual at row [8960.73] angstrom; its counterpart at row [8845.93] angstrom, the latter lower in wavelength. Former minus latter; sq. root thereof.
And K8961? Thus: 0.03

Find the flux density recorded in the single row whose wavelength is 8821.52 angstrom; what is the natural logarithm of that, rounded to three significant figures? -0.679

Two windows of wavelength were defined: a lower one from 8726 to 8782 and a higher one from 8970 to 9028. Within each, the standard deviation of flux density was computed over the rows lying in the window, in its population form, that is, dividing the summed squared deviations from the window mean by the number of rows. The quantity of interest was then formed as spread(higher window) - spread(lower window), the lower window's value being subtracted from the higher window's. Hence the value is -0.004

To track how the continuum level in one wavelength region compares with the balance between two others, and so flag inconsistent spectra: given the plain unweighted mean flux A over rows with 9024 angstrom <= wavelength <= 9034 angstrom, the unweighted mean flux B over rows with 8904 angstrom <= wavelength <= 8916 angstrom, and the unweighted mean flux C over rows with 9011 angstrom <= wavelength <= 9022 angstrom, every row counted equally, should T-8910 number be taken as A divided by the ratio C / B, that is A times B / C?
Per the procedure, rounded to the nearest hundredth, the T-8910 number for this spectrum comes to 0.52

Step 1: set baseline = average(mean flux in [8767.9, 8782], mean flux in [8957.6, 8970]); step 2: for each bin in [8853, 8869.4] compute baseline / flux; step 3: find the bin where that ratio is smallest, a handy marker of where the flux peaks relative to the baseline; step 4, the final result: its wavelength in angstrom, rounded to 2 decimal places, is 8862.24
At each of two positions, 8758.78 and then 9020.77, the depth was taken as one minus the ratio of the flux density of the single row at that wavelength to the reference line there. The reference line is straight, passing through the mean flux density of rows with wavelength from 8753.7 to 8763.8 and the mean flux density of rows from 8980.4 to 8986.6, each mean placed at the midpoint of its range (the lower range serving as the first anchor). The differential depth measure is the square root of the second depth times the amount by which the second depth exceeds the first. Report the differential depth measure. 0.10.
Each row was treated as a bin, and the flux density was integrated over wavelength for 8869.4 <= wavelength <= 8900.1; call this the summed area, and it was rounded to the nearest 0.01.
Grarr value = 15.61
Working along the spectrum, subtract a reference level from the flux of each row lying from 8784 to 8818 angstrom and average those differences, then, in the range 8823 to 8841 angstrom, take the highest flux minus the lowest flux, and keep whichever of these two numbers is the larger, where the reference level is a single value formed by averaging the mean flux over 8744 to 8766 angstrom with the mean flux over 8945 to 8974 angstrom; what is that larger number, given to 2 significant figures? 0.079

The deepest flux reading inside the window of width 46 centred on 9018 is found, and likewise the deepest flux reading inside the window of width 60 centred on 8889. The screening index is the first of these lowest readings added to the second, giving 0.92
